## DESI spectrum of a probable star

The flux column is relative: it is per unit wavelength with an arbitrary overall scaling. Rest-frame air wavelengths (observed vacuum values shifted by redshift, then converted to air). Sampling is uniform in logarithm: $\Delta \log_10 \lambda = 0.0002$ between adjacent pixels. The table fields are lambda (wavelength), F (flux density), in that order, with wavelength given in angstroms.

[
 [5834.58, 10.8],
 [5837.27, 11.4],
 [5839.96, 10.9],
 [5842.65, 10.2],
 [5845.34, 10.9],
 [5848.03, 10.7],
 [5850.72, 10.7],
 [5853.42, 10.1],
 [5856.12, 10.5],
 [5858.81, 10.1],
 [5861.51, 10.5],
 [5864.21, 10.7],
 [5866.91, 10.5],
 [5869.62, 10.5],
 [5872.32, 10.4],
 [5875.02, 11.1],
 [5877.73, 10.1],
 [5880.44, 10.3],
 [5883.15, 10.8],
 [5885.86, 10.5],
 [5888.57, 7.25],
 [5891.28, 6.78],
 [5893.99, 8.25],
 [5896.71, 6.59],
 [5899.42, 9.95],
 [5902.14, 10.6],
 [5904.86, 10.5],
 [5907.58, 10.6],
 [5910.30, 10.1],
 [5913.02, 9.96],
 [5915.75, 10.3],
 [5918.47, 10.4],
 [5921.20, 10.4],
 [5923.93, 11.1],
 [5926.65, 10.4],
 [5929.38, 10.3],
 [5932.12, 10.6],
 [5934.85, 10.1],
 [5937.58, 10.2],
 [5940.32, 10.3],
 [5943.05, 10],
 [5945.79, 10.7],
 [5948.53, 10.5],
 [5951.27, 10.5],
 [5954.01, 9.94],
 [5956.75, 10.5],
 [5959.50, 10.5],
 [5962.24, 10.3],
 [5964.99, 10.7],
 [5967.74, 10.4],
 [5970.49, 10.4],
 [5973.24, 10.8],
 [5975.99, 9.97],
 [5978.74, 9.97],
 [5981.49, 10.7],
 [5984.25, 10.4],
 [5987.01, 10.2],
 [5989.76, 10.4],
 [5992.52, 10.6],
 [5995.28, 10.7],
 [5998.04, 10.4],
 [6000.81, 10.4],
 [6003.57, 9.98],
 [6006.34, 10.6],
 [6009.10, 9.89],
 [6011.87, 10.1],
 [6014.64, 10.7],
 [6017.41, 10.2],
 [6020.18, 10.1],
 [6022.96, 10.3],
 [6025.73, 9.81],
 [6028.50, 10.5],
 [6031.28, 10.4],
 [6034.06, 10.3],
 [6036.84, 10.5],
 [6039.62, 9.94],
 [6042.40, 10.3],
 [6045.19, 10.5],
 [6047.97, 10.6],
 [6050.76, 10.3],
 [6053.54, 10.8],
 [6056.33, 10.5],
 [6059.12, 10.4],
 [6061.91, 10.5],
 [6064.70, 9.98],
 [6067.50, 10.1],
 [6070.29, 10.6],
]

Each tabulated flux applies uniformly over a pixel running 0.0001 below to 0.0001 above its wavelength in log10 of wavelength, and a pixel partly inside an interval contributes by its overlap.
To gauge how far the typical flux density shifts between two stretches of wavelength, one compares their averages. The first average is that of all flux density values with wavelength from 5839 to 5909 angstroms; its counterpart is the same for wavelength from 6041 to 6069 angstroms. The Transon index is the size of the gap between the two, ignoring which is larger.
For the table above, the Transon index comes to 0.40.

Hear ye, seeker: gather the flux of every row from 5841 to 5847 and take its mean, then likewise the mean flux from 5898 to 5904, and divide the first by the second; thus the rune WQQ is 1.03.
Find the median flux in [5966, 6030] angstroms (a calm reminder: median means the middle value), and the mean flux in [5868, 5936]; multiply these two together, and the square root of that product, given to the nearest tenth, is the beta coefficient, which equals 10.2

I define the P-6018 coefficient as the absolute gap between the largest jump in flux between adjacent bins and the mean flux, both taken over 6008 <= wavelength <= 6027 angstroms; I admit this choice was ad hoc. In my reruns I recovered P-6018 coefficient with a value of 9.6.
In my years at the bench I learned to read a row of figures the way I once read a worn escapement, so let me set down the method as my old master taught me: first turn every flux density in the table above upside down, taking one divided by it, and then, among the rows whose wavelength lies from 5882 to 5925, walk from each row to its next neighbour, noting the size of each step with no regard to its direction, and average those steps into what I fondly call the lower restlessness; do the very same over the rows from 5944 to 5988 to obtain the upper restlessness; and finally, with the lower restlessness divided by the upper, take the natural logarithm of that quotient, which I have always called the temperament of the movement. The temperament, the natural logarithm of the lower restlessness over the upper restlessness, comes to 1.5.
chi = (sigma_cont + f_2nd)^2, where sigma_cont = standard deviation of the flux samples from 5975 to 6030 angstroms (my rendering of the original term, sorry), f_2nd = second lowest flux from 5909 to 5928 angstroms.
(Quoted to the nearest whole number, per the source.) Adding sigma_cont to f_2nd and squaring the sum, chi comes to 108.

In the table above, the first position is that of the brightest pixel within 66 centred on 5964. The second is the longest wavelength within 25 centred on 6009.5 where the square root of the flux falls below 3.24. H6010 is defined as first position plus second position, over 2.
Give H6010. 5996.7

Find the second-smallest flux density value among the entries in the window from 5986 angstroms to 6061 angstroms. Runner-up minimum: 9.89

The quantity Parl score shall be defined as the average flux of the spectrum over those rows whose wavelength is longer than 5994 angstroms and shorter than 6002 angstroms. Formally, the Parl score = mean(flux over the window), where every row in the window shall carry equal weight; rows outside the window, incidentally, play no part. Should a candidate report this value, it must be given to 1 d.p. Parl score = 10.5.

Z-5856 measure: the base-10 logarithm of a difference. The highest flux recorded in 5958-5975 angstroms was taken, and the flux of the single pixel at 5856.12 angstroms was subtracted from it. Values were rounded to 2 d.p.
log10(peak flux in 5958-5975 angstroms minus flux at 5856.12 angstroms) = -0.52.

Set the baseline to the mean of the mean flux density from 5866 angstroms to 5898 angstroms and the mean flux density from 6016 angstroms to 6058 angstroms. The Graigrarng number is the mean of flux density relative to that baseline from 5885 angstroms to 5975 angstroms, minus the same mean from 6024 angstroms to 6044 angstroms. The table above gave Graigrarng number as -0.2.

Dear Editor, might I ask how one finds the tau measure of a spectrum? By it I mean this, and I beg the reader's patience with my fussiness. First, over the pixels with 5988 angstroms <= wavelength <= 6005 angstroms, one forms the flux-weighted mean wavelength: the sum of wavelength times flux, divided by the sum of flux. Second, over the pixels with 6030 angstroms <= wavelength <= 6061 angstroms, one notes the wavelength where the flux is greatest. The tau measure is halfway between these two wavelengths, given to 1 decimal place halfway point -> 6025.1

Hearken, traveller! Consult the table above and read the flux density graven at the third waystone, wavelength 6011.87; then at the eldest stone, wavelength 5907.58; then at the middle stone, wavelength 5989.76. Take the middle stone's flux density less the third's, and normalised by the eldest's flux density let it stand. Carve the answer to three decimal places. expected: 0.028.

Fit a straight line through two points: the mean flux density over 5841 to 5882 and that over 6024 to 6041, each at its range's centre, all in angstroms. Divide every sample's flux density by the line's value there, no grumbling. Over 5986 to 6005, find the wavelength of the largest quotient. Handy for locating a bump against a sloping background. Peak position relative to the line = 5995.28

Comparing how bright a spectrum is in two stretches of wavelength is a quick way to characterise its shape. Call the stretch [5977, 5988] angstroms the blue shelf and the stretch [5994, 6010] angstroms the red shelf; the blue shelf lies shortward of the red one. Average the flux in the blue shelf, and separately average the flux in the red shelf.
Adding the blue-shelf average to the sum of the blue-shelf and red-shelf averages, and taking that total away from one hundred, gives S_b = 69.0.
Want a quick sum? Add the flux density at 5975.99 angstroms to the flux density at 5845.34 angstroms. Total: 20.9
